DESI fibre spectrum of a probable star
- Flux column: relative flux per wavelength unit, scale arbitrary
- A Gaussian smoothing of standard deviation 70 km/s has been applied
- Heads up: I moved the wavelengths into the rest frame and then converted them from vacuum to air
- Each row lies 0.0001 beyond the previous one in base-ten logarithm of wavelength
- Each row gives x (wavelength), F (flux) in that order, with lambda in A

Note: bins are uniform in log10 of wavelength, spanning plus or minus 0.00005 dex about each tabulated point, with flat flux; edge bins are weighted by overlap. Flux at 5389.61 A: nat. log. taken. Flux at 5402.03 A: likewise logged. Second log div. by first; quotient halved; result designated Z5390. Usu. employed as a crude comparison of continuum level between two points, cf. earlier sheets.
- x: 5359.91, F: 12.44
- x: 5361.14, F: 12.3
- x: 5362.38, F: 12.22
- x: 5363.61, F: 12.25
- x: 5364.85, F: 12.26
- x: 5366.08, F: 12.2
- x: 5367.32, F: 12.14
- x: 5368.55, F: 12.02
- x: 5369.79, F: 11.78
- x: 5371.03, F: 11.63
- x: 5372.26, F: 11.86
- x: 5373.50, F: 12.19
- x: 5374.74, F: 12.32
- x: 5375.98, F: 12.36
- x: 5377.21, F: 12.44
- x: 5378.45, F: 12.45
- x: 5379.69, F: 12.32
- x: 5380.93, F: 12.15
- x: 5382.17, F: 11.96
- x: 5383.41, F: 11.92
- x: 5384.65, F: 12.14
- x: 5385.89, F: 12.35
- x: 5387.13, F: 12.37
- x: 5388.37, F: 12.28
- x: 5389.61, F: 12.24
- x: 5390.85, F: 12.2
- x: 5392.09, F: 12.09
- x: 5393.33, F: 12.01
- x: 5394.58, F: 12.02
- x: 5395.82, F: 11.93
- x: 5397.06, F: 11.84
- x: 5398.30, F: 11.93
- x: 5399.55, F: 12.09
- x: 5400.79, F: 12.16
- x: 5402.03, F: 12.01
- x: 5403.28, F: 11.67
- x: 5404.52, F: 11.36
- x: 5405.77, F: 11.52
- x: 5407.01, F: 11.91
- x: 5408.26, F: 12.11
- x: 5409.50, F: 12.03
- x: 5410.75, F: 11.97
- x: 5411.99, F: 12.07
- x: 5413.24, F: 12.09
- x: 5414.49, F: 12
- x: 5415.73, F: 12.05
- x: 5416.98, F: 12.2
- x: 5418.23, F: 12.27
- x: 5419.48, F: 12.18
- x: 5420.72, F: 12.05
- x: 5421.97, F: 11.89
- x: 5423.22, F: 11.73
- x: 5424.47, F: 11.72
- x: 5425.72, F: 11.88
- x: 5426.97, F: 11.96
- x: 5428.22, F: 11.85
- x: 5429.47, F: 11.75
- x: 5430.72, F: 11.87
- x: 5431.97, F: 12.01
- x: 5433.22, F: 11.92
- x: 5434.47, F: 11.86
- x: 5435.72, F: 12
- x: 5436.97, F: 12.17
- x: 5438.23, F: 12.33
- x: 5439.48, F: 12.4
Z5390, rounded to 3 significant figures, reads 0.496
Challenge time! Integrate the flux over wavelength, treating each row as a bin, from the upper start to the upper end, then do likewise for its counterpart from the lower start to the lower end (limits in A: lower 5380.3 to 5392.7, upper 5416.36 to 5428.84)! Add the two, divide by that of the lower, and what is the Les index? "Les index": 1.99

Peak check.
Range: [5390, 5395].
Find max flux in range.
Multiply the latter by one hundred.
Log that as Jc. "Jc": 1220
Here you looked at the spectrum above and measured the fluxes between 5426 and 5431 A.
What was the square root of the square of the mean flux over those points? 11.9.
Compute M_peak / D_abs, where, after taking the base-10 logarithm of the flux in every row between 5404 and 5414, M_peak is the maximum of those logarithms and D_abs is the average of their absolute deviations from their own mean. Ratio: 132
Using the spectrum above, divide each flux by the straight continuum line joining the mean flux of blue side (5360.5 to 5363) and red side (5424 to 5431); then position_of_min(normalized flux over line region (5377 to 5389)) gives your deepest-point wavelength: 5383.41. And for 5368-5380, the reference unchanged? 5371.03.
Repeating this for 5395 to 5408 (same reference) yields 5404.52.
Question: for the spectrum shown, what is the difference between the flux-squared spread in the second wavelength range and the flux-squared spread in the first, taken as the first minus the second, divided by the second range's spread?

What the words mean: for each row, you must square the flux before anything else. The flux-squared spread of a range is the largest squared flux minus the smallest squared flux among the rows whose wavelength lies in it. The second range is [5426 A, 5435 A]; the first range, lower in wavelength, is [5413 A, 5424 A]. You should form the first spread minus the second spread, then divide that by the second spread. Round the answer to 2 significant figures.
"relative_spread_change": 1.1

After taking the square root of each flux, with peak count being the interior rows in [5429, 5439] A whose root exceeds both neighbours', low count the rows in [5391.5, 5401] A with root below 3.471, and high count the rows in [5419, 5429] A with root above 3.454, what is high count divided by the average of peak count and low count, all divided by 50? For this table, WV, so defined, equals 0.02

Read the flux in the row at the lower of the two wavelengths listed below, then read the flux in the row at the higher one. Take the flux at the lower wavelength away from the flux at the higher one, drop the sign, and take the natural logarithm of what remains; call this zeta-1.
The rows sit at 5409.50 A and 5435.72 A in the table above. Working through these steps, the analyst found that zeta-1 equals -3.5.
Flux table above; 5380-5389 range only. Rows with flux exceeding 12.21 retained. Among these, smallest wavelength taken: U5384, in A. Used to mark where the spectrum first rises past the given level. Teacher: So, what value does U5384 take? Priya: 5385.89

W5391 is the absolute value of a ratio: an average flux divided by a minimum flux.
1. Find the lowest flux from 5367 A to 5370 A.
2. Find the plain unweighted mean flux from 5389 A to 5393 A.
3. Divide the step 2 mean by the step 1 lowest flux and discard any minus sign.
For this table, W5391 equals 1.034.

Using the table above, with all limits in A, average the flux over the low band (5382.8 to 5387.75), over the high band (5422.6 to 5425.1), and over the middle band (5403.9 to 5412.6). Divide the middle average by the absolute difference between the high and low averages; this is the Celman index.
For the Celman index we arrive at 25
